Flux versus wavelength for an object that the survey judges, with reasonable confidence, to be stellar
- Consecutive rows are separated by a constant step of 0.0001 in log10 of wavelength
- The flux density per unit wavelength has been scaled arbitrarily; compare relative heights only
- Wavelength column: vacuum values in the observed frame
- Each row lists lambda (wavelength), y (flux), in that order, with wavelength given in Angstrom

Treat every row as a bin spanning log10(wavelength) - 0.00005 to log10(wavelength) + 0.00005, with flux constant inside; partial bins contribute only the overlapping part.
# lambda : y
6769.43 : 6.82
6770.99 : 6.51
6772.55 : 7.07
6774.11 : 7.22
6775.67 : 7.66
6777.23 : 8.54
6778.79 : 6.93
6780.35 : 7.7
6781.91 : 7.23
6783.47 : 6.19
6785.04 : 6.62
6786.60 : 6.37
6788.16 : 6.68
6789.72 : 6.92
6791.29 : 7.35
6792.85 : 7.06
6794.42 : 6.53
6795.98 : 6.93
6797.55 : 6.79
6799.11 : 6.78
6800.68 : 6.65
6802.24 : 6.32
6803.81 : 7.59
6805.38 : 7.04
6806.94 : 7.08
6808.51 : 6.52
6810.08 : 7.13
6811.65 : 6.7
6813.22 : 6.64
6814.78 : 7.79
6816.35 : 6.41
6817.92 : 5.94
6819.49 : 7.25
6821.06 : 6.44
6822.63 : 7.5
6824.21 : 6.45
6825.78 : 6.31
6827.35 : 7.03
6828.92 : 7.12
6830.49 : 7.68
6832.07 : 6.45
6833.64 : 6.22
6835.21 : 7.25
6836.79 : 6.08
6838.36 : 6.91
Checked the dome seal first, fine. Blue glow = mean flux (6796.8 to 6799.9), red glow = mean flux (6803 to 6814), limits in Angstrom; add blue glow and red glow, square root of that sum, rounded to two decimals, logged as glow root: 3.71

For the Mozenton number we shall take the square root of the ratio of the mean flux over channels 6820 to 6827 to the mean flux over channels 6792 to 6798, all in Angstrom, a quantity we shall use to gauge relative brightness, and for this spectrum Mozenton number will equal 0.99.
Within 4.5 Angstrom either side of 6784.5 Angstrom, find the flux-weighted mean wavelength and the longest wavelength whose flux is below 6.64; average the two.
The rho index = 6785.4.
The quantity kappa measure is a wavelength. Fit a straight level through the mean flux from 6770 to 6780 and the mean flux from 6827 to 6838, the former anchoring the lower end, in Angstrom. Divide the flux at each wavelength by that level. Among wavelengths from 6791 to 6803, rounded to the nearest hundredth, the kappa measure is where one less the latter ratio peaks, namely 6802.24 Angstrom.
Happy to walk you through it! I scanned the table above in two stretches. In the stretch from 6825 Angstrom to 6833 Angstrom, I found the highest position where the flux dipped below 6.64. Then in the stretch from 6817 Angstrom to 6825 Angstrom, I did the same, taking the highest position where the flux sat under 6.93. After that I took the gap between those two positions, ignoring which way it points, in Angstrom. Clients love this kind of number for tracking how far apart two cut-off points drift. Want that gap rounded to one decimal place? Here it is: 7.9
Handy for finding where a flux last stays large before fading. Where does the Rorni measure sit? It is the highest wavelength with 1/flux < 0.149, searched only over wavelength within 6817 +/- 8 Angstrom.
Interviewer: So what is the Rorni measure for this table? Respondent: 6822.63 Angstrom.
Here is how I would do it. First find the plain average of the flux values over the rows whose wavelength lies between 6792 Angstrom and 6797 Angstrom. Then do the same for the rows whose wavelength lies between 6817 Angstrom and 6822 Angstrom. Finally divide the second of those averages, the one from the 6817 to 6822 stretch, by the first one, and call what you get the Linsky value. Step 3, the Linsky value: 0.96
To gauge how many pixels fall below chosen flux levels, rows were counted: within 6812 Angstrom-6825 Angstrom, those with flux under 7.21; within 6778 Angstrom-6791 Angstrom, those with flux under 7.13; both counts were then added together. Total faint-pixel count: 11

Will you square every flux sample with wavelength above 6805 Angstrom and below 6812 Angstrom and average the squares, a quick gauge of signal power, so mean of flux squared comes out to 48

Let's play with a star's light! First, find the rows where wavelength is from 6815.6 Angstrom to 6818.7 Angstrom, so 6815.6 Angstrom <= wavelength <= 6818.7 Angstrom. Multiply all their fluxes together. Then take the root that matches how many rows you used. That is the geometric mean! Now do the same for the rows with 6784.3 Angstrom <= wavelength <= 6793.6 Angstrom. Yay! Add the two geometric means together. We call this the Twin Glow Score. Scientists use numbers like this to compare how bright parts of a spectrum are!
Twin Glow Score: 13.0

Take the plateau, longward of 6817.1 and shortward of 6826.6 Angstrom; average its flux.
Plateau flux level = 6.6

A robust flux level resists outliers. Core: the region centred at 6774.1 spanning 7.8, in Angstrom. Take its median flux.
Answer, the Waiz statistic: 7.22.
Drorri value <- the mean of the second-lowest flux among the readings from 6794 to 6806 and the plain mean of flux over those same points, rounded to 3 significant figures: 6.68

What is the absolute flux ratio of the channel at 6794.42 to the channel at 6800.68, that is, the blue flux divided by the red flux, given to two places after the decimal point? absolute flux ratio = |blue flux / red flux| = 0.98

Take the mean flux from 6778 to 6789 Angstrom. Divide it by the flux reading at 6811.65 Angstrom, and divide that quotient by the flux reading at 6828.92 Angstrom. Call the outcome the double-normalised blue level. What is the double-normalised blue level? 0.143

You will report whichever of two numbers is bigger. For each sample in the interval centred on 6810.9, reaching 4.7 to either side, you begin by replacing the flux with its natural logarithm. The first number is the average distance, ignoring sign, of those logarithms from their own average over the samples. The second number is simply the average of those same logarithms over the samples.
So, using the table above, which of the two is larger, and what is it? 1.941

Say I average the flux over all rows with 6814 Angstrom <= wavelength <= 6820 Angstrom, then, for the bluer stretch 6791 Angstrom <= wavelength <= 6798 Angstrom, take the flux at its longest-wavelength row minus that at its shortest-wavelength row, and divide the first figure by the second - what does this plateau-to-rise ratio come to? -12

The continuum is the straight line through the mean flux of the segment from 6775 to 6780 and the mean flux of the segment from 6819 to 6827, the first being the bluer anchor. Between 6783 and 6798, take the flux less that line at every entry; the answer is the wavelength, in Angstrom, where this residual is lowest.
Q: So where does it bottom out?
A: 6783.47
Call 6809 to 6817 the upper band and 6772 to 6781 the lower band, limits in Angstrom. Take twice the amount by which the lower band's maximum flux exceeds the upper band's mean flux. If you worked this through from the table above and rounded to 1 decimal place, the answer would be 3.2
